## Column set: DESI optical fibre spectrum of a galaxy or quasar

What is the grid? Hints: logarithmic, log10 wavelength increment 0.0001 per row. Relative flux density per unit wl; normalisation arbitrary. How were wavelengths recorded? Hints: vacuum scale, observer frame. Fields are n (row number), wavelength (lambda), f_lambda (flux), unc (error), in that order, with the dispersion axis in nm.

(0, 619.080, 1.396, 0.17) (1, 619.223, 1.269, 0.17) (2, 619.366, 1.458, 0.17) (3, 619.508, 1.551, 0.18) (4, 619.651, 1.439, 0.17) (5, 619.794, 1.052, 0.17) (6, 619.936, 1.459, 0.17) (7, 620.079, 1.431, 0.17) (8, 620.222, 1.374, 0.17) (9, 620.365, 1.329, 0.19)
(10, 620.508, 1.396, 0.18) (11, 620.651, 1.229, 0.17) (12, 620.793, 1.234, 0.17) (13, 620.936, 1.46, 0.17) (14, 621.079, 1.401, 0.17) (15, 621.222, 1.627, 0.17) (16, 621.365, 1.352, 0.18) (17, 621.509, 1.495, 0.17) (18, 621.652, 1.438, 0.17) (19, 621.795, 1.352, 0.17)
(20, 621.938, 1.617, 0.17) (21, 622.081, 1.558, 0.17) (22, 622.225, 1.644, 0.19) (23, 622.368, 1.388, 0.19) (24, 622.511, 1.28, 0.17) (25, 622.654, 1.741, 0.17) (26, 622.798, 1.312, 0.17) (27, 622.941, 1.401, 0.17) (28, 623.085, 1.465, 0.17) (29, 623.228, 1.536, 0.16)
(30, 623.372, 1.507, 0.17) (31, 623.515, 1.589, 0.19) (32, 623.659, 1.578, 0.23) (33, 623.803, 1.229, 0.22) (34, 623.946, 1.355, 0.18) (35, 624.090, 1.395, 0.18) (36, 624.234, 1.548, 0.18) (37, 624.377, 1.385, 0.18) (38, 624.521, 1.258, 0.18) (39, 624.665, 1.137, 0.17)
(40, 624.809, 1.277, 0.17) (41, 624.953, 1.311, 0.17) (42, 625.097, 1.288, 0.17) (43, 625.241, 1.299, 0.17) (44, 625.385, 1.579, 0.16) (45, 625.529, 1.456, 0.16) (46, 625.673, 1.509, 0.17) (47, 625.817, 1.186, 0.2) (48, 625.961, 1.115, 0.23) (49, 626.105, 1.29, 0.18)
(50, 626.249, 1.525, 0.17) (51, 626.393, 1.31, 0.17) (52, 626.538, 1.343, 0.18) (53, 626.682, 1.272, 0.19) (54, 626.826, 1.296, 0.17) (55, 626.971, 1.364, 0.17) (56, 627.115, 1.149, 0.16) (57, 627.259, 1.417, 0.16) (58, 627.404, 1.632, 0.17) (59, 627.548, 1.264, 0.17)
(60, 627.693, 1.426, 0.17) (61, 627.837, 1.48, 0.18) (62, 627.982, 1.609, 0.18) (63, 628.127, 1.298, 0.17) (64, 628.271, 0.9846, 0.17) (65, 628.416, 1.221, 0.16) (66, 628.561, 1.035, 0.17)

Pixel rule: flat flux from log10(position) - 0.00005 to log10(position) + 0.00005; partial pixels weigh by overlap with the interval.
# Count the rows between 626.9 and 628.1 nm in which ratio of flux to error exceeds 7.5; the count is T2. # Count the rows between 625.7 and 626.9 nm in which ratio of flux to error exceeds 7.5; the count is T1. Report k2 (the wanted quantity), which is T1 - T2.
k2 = -3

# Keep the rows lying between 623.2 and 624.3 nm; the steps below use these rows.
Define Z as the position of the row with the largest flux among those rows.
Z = 623.515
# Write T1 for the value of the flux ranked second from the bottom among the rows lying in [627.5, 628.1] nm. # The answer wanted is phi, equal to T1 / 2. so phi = 0.713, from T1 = 1.426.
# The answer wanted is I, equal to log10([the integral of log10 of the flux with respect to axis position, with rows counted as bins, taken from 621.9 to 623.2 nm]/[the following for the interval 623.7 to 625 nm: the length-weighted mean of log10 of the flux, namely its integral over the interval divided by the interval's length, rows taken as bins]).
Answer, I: 0.26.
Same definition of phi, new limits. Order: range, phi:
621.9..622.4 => 0.779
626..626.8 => 0.645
